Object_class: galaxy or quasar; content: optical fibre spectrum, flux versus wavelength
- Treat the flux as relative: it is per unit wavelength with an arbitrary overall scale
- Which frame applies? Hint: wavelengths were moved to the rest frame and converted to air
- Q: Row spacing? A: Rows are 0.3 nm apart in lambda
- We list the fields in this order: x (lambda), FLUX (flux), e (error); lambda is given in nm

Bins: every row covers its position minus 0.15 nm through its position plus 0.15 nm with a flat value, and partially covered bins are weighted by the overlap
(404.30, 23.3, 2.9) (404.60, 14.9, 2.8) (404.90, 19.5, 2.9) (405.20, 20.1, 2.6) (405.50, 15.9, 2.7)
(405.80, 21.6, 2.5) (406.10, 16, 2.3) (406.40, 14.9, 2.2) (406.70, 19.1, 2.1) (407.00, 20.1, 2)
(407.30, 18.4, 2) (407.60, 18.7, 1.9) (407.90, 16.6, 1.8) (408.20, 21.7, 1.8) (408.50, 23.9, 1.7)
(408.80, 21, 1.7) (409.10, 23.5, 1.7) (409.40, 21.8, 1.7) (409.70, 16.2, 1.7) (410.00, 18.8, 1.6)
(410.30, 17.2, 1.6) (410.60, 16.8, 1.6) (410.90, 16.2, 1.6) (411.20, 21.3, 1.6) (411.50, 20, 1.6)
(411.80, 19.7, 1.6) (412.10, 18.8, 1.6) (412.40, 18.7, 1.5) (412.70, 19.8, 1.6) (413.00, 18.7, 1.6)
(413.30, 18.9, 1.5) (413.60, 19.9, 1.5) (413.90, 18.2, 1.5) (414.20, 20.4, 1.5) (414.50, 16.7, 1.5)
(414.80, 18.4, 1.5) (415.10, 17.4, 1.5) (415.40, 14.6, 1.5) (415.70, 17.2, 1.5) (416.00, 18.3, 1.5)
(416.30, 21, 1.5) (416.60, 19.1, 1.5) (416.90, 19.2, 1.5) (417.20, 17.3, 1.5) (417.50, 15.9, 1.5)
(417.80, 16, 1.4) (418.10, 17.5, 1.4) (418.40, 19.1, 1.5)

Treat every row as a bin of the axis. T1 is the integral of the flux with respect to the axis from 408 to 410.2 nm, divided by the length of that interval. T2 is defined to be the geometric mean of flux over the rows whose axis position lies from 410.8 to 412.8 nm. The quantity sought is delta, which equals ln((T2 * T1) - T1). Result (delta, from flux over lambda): 5.93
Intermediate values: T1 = 20.8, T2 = 19.2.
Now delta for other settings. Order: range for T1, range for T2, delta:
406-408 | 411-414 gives 5.79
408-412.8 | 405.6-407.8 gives 5.83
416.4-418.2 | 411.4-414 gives 5.77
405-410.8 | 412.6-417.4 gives 5.80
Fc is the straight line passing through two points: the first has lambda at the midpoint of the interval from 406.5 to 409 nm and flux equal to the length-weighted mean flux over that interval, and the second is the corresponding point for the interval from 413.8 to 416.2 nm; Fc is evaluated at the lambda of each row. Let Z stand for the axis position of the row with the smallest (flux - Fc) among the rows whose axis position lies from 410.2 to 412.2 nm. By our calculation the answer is 410.90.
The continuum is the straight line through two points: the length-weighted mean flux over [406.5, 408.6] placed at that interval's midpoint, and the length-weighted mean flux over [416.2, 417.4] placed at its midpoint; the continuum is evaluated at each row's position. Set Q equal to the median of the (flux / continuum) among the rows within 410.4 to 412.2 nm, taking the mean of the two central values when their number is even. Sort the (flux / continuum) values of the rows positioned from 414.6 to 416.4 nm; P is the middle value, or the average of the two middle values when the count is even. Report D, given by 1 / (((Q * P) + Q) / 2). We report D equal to 1.03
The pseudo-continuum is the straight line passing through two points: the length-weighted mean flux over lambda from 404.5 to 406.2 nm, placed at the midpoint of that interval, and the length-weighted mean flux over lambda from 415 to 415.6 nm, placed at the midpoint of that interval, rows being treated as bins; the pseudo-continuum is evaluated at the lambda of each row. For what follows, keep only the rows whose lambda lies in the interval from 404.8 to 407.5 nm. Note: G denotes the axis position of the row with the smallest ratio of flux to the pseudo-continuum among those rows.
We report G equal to 406.40 nm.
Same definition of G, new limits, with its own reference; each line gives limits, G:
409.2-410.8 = 409.70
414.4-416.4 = 415.40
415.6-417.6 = 417.50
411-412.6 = 412.40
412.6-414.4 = 413.90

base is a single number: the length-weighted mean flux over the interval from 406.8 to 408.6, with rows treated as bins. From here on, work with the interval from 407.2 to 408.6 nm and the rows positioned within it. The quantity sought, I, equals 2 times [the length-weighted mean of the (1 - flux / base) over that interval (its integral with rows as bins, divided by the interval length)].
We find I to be 0.00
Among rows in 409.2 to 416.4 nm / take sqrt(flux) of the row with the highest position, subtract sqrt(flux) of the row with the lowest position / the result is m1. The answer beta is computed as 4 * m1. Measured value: -0.3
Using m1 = -0.09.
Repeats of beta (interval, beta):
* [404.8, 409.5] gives 1.0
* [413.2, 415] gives -0.2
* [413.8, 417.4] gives -0.4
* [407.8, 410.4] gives 0.3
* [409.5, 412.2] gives 1.2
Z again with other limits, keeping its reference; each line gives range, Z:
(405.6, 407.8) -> 406.40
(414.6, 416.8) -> 415.40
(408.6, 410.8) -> 409.70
